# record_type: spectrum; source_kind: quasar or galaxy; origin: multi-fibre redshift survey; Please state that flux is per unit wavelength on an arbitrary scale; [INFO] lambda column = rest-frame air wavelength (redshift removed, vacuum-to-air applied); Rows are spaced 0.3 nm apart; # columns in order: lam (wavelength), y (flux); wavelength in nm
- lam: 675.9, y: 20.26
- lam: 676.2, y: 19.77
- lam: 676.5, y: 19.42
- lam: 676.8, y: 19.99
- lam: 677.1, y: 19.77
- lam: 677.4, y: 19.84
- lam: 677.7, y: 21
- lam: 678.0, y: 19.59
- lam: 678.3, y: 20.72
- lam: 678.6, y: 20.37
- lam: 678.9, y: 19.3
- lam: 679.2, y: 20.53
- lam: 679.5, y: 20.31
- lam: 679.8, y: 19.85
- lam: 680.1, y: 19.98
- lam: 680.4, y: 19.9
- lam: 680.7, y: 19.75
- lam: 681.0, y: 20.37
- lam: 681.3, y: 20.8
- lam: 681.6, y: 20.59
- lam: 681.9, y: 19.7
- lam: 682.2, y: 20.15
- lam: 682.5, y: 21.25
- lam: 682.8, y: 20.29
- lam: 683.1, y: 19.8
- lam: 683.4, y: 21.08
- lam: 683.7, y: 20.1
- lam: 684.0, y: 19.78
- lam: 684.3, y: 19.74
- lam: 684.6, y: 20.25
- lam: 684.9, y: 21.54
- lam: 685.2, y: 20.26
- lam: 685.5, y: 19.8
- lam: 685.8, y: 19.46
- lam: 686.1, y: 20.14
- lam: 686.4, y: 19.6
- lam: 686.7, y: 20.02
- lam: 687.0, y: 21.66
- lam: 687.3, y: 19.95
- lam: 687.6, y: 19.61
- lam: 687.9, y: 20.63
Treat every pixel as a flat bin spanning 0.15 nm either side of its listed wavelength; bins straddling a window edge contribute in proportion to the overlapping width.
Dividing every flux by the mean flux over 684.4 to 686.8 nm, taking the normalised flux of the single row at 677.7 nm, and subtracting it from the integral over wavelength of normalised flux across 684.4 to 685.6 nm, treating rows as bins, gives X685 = 0.2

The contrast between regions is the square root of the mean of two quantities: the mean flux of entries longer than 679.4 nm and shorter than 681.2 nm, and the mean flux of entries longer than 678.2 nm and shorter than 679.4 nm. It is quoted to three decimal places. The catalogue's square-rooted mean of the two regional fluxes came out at 4.486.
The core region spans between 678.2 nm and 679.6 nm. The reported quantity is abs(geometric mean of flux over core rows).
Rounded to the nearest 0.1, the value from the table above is 20.2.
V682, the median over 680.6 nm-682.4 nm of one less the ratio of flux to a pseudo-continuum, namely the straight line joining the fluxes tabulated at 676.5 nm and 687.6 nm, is -0.039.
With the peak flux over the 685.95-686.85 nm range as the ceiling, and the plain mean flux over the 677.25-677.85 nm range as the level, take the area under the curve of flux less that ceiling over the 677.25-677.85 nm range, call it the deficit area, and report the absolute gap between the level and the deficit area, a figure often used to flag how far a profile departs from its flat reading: 20.3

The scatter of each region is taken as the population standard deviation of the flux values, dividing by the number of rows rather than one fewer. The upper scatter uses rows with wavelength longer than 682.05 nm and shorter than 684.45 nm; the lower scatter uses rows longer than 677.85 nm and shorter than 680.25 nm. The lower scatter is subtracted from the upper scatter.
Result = 0.092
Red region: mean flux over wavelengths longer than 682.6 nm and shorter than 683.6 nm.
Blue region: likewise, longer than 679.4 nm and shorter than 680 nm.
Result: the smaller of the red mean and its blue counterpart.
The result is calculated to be 20.1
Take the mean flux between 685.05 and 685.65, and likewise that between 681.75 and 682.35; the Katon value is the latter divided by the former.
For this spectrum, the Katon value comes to 0.995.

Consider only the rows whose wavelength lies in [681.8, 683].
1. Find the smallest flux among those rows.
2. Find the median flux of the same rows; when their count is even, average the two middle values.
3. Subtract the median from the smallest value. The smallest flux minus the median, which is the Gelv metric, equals -0.52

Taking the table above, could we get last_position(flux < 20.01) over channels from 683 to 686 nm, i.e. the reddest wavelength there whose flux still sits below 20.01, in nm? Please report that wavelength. 685.8 nm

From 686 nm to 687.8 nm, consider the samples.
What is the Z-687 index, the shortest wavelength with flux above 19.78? 686.1 nm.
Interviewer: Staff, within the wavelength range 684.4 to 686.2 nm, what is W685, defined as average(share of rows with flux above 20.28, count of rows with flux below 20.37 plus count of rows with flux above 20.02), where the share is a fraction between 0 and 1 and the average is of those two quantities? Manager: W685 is 4.6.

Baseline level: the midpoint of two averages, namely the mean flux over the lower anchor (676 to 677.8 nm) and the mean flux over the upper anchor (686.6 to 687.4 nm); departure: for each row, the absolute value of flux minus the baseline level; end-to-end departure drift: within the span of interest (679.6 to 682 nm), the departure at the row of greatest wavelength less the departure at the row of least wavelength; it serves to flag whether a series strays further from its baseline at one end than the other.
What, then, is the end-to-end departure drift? 0.15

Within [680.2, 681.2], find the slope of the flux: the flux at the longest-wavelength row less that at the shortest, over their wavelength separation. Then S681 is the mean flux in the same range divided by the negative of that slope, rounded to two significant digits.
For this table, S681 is -26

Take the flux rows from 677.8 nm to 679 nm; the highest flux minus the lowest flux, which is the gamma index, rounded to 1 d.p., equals 1.4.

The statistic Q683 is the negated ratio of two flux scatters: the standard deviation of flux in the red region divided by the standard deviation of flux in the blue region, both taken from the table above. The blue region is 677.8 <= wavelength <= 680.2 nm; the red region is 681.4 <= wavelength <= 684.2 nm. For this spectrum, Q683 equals -1.2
